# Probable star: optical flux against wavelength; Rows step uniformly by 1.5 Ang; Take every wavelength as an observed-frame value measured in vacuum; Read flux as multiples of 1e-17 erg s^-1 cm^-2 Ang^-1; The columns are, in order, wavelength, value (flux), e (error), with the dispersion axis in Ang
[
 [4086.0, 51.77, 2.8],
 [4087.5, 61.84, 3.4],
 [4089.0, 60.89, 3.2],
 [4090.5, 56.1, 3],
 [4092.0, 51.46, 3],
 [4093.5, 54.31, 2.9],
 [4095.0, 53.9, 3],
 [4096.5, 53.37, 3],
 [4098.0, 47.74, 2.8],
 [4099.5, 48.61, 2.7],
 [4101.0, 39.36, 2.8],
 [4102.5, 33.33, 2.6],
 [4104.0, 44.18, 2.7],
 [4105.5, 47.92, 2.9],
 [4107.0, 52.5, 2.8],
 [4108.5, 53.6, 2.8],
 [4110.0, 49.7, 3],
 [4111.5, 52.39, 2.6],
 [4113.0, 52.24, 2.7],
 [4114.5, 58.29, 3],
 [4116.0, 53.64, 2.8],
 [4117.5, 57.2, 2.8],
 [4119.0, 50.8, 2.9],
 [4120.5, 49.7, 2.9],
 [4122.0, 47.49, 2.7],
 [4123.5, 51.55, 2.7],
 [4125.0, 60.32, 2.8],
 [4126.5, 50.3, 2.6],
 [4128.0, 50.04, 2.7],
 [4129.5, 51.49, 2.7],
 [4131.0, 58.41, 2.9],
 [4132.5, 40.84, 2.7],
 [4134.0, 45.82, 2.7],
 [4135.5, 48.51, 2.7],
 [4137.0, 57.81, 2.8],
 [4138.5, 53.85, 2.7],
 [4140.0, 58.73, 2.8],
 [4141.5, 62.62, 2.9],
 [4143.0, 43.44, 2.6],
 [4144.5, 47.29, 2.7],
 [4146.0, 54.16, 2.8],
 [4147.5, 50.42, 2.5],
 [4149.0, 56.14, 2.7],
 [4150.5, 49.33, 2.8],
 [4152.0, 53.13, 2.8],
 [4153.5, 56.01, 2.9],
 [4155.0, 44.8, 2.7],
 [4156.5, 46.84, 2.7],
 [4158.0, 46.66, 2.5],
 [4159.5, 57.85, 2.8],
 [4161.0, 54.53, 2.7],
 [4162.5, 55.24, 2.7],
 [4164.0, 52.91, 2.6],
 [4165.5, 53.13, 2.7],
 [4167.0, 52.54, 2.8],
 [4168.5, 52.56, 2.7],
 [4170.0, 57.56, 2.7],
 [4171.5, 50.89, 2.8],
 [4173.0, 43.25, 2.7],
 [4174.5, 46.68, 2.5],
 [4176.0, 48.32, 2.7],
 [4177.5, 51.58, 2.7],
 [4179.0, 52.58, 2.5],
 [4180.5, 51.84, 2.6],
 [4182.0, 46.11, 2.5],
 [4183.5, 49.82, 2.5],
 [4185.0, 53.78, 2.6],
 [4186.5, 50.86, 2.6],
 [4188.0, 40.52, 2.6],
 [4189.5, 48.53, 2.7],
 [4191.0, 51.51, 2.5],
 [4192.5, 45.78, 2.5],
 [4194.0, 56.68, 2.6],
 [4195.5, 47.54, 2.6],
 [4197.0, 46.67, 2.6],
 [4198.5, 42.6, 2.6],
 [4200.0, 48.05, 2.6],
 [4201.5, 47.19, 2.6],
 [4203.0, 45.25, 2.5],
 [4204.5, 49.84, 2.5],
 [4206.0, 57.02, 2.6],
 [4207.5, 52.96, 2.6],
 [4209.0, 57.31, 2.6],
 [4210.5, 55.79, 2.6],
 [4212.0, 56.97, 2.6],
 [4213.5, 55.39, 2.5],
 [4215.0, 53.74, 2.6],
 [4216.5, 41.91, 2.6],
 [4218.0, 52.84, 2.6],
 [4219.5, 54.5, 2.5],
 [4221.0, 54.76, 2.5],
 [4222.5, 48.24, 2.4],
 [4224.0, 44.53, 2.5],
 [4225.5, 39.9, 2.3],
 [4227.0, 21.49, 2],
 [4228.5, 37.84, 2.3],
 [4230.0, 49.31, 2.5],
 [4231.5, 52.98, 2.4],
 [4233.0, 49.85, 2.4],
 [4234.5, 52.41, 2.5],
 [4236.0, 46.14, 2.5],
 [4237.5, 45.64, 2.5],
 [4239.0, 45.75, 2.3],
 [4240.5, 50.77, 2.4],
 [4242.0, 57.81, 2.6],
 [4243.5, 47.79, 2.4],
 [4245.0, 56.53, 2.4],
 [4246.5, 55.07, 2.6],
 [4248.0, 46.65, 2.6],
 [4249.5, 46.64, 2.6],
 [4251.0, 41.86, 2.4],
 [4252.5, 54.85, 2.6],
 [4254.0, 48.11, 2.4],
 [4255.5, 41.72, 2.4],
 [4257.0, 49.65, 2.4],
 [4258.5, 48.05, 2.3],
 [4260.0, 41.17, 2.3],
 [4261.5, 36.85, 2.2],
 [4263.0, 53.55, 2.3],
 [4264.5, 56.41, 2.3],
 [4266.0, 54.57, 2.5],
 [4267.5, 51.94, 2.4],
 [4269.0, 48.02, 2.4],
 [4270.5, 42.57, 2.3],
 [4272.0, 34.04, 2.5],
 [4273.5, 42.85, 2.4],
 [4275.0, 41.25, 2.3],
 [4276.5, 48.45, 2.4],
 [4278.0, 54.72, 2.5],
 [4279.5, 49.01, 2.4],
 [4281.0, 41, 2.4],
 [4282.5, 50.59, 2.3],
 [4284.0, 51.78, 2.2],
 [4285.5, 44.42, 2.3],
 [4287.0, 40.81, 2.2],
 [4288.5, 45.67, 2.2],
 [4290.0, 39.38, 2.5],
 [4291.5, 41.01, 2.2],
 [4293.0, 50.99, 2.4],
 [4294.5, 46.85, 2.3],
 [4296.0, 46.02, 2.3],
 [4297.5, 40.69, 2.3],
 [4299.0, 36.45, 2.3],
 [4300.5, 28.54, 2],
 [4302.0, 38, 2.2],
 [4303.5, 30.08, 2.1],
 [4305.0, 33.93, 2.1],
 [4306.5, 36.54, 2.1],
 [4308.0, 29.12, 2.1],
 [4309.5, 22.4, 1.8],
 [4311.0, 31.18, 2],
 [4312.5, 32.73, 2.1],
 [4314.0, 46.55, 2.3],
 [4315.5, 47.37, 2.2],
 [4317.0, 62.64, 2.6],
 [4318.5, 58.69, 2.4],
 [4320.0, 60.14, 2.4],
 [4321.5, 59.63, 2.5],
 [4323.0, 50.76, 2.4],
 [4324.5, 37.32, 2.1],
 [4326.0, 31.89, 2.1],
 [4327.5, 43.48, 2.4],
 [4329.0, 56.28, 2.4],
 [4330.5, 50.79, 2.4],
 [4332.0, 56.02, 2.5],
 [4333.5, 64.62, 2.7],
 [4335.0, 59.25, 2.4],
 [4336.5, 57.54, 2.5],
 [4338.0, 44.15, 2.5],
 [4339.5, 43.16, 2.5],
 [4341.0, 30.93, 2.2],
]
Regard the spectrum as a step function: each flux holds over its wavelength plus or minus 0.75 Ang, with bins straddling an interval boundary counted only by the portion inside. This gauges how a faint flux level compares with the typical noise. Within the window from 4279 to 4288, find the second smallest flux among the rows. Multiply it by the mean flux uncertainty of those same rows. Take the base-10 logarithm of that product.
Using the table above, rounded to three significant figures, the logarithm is 1.97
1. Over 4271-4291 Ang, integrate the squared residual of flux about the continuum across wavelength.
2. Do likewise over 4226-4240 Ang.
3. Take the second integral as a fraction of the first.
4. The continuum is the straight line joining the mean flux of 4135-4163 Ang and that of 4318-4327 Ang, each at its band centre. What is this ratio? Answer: 1.5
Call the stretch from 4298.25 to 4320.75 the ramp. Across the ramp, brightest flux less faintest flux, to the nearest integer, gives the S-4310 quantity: 40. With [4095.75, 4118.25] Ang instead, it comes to 25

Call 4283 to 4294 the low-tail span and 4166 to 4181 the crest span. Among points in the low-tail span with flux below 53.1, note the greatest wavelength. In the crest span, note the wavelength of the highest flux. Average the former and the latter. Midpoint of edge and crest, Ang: 4231.5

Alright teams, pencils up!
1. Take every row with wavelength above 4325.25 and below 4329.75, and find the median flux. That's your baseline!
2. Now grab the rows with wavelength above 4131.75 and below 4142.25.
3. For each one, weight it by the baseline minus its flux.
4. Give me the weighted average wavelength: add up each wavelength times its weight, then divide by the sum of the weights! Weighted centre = 4139.3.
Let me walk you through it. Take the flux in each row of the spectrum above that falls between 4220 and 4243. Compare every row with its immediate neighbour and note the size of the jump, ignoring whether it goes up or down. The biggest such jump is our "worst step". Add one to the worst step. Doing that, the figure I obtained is 19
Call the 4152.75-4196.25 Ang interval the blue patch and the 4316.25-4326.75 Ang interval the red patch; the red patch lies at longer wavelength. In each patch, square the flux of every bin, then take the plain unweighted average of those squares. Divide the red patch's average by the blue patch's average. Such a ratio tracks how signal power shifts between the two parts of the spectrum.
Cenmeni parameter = 1.08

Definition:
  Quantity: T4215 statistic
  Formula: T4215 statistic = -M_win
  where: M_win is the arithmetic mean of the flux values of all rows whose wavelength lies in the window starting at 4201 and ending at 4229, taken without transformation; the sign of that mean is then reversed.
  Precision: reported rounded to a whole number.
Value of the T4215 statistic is -49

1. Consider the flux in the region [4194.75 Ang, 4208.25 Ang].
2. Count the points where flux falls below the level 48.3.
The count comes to 6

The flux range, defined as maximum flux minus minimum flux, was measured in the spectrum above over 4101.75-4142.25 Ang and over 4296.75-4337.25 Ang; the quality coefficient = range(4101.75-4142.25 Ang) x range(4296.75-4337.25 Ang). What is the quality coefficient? 1237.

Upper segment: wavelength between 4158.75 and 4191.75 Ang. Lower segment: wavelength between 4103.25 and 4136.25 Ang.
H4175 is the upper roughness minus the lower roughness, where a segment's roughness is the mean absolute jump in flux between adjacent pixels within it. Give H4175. -1.1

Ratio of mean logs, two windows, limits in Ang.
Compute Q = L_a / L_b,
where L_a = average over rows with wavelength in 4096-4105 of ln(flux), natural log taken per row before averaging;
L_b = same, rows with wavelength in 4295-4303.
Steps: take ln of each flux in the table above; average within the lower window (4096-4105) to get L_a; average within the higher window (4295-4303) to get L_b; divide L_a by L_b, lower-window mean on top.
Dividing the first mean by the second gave 1.04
